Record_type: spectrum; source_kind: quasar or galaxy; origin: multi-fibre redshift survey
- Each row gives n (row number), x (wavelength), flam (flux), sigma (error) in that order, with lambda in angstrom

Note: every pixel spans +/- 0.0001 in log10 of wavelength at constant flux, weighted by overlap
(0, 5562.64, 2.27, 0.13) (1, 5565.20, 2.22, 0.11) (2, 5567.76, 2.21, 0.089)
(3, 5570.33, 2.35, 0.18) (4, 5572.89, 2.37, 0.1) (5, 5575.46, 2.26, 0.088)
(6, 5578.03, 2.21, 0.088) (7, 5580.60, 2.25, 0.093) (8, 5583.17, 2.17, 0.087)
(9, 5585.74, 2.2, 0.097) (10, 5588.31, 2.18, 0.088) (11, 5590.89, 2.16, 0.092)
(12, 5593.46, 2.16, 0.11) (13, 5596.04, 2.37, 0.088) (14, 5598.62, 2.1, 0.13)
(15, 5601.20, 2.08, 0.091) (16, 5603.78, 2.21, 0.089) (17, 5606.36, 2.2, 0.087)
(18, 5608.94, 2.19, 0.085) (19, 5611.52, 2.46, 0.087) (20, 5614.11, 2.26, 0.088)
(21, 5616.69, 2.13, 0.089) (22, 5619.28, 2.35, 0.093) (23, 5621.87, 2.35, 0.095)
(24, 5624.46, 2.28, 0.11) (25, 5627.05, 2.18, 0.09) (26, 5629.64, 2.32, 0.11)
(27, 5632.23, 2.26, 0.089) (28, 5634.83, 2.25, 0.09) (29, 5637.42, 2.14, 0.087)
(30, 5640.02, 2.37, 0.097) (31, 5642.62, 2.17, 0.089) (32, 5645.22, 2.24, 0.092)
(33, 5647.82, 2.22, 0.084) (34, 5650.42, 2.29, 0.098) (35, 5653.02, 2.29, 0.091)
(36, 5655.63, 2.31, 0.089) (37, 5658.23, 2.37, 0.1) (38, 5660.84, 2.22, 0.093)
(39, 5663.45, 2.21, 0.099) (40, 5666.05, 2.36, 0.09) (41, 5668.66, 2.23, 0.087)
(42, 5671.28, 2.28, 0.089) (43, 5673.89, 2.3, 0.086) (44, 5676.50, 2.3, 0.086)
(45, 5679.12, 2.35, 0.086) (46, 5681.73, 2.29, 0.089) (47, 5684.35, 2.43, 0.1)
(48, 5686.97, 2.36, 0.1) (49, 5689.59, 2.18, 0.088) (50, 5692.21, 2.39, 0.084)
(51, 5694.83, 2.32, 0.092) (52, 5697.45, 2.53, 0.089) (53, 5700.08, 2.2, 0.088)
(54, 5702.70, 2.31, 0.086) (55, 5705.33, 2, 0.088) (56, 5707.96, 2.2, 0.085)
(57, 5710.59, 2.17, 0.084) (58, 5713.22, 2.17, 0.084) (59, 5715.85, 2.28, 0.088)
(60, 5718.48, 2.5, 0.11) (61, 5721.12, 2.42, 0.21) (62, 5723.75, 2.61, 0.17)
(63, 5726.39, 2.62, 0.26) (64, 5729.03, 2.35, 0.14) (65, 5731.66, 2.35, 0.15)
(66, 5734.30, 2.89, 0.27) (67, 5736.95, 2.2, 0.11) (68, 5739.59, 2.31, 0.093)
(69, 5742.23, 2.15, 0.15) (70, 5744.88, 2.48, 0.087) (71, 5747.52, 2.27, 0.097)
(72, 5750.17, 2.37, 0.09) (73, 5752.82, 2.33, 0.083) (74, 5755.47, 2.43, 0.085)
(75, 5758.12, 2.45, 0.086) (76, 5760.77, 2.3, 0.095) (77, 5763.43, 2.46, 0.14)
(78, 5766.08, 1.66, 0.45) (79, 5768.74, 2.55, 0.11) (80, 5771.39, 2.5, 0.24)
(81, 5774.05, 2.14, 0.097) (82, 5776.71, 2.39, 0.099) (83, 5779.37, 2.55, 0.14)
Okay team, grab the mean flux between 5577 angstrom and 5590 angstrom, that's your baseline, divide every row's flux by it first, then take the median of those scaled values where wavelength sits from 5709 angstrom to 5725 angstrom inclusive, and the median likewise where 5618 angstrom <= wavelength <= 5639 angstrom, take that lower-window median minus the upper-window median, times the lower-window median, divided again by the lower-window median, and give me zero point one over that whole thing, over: -2.8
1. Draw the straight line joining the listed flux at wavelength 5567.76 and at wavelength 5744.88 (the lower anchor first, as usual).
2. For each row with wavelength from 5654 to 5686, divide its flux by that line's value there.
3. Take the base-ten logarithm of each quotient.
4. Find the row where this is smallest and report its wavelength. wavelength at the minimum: 5663.45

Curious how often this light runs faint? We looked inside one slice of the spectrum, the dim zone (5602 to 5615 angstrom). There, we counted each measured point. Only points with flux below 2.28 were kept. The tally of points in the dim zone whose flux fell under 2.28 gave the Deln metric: 4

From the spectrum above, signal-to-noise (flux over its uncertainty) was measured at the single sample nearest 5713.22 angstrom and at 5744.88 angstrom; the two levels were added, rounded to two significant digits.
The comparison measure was 54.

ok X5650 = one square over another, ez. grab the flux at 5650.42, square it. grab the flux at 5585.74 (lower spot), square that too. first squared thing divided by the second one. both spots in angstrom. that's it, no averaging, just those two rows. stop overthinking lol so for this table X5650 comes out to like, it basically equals 1.08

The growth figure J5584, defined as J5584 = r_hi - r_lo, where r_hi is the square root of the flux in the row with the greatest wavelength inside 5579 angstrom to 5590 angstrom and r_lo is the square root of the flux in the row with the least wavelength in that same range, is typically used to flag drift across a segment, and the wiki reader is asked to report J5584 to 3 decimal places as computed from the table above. -0.024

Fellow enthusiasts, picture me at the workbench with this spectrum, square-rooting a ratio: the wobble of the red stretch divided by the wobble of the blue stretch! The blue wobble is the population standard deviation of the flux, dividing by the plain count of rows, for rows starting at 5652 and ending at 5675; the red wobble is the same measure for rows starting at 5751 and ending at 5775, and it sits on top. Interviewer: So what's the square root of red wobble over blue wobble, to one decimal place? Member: 2.2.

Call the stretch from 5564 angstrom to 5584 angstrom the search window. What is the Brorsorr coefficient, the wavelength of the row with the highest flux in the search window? 5572.89 angstrom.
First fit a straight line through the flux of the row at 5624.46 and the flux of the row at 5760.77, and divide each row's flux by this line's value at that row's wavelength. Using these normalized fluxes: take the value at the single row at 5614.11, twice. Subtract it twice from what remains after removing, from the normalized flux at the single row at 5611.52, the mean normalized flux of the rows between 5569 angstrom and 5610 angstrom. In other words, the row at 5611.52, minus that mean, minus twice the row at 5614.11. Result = -1.88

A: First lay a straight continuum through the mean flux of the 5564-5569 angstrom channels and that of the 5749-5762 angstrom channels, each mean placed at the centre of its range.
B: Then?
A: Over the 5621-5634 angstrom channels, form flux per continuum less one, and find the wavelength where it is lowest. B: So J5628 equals 5627.05 angstrom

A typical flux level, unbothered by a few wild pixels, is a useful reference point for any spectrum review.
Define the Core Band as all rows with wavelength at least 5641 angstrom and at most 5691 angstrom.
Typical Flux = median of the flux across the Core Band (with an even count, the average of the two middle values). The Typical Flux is 2.29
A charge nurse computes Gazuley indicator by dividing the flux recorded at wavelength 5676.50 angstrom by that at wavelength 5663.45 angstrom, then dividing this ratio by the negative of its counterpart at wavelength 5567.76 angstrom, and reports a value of -0.47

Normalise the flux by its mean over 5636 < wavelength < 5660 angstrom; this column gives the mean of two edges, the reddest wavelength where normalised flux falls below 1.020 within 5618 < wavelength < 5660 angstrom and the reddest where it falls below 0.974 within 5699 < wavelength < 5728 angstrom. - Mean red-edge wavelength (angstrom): 5684.4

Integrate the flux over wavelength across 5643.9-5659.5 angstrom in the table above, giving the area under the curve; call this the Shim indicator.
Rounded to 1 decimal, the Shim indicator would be 35.7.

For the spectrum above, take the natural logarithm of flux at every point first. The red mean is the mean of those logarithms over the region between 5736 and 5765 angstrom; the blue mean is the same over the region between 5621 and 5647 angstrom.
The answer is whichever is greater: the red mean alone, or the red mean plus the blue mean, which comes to 1.66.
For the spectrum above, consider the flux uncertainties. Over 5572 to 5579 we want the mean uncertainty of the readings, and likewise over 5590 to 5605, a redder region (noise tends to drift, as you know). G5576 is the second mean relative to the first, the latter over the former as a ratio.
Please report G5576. 1.09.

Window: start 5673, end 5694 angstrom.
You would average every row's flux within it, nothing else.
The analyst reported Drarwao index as 2.33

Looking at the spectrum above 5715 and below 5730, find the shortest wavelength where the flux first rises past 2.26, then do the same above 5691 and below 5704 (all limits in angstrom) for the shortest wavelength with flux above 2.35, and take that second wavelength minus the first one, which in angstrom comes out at -23.6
